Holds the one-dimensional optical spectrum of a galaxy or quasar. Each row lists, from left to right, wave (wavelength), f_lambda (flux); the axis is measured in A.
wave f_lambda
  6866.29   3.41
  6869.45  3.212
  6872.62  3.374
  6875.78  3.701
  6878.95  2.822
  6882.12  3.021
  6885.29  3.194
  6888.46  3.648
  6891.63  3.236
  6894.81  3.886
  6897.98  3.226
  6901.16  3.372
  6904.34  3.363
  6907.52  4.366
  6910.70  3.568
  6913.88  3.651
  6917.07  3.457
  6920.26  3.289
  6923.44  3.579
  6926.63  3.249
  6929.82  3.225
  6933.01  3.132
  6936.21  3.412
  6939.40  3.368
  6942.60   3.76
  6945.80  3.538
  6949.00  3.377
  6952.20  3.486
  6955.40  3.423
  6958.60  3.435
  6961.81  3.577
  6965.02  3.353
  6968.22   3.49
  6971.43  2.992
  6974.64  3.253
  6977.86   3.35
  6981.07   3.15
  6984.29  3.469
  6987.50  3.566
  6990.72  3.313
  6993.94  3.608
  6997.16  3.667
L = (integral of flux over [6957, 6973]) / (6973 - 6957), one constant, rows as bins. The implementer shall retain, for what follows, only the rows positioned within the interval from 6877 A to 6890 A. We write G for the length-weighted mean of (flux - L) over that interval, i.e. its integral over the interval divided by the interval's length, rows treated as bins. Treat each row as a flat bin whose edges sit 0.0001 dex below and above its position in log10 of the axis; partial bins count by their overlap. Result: -0.19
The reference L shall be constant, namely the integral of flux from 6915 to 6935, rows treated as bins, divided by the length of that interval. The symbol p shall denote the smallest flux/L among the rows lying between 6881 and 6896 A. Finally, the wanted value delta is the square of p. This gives 0.82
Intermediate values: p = 0.91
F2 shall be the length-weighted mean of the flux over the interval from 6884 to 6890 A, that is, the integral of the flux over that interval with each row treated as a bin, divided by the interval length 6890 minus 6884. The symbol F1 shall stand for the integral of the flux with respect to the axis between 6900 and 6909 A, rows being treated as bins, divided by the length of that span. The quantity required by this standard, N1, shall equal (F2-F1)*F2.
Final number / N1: -0.9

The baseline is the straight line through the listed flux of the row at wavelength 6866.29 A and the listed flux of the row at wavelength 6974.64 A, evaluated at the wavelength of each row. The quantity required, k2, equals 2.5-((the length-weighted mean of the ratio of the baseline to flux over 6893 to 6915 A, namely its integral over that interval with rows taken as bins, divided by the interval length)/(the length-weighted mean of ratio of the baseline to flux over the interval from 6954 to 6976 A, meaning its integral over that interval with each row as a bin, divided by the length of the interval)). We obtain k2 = 1.54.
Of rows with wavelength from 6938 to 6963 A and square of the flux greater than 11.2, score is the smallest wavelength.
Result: 6939.40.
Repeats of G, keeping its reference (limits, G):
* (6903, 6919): 0.31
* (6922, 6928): 0.05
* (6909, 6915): 0.25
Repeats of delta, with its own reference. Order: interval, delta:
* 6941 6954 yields 1.03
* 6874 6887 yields 0.72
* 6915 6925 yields 0.98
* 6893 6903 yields 0.94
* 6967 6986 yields 0.81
